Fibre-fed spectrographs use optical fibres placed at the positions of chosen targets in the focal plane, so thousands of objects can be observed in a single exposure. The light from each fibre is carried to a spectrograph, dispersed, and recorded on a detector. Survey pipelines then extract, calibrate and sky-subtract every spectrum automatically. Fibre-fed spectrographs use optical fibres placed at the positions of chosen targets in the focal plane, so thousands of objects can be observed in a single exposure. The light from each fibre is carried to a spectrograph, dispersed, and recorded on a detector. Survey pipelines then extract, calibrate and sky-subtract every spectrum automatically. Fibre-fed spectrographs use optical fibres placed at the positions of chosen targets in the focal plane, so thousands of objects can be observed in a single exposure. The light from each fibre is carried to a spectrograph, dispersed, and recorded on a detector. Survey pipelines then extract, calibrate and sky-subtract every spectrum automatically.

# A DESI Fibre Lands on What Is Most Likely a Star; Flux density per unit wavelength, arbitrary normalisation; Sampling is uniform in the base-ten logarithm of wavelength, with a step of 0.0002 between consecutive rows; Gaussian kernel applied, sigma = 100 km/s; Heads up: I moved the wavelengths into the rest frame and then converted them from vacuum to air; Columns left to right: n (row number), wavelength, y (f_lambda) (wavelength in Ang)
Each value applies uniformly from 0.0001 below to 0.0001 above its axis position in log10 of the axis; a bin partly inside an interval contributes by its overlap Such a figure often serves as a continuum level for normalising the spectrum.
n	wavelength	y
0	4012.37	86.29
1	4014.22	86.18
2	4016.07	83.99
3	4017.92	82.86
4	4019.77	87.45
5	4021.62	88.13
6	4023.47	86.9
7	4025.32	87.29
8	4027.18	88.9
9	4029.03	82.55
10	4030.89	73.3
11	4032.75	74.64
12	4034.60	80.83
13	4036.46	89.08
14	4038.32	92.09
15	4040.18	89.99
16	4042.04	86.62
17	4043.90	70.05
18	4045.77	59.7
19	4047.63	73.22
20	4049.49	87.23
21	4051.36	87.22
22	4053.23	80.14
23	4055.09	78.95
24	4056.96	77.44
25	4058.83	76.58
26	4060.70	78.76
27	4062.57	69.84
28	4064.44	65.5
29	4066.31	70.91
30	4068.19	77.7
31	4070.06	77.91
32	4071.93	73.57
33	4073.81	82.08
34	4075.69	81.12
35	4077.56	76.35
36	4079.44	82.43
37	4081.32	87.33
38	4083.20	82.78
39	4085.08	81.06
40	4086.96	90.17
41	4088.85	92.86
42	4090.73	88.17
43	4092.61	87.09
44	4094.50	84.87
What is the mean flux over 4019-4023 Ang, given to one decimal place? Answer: 87.8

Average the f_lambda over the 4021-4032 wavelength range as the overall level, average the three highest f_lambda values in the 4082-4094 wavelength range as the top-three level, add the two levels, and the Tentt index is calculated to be 175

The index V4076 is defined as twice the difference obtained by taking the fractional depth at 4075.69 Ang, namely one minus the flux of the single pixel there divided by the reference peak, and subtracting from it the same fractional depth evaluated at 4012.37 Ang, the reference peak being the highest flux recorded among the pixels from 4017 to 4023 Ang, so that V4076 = 0.12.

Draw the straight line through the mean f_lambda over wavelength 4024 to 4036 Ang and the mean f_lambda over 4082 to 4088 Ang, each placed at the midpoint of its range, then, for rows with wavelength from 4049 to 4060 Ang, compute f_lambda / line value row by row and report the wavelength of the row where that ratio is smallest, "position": 4058.83 Ang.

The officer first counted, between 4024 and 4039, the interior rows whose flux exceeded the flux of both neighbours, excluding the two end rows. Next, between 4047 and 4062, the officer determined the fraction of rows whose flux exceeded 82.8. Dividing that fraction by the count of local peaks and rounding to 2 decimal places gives 0.25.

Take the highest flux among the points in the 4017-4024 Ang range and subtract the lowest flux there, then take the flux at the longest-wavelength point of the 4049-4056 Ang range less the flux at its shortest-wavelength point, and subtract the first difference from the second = -14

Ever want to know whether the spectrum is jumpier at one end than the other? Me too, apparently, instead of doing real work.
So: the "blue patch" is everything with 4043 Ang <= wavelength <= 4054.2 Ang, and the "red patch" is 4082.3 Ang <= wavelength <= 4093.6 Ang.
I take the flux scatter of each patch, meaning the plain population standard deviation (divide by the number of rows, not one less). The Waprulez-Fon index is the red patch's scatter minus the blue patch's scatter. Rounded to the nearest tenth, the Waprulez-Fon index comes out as -5.8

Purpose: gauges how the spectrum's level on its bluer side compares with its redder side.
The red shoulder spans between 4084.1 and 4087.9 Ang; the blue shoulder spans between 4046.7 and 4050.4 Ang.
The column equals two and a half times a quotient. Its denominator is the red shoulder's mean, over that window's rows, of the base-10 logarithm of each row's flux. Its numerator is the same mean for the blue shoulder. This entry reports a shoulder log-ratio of 2.46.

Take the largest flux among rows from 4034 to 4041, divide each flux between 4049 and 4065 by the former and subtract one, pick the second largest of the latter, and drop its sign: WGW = 0.053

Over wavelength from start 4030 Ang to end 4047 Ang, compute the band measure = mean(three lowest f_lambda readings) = 67.7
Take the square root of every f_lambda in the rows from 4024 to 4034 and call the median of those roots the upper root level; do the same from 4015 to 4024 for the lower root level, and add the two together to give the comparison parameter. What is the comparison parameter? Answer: 18.4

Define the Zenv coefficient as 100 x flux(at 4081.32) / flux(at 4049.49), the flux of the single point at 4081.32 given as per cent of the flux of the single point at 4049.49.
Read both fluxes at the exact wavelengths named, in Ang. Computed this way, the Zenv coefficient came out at 100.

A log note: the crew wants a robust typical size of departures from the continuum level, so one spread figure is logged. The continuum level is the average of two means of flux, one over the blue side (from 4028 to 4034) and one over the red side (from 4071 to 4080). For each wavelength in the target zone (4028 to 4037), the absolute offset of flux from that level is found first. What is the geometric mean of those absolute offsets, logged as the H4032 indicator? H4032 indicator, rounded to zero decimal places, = 5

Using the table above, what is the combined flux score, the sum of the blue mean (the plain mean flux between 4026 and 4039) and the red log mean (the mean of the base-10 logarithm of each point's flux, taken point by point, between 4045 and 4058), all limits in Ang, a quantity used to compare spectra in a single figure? 85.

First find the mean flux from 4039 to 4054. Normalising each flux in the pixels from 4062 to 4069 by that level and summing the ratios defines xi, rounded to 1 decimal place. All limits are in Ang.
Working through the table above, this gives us 3.6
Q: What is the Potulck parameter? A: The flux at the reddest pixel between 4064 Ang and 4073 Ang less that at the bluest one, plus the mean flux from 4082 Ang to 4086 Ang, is 90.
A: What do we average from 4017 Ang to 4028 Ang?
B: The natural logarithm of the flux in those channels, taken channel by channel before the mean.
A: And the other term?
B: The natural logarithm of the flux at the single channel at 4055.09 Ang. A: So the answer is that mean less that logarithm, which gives 0.10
